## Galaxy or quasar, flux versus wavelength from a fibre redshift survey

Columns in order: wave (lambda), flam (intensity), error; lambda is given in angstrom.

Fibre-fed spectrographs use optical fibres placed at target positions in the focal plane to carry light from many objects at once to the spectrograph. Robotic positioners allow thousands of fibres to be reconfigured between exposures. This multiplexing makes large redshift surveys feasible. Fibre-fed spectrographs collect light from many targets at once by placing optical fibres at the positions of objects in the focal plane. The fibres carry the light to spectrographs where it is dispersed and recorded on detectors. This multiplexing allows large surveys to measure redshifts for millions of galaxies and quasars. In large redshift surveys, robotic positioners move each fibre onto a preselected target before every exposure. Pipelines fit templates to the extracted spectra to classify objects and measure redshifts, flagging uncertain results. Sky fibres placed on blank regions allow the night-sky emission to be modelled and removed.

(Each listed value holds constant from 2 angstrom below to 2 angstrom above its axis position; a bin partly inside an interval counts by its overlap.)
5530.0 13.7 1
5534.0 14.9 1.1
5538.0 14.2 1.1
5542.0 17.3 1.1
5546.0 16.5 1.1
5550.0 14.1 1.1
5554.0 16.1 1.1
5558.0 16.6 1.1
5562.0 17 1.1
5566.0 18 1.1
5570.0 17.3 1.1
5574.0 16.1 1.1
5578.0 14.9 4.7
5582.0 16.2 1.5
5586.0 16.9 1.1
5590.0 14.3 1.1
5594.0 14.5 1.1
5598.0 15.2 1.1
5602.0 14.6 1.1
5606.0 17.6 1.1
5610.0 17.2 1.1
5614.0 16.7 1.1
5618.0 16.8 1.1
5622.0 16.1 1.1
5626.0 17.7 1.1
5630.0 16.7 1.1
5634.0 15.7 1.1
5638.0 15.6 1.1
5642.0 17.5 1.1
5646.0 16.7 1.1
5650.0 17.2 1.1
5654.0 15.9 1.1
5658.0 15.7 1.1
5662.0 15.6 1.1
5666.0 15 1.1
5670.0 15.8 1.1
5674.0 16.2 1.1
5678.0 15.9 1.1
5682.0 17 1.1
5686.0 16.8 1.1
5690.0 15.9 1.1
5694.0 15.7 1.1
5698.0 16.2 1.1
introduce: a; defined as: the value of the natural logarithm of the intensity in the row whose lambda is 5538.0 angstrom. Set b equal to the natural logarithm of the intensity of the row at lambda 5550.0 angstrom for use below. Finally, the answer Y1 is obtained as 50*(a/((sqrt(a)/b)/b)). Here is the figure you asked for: 570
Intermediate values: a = 2.65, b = 2.65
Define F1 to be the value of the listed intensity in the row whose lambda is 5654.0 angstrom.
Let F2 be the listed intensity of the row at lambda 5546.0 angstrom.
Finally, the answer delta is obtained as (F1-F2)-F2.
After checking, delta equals -17.1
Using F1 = 15.9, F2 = 16.5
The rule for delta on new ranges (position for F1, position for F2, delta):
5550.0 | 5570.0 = -20.5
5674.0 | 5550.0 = -12.0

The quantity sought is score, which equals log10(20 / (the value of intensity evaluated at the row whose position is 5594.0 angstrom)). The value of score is 0.140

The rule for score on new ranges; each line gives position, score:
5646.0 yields 0.078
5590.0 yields 0.146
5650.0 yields 0.066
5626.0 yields 0.053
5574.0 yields 0.094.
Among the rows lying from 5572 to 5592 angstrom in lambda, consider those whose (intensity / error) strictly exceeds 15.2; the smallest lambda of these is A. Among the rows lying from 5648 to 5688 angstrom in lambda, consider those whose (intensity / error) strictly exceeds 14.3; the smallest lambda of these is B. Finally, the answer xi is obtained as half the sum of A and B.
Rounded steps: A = 5586.0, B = 5650.0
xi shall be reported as 5618 angstrom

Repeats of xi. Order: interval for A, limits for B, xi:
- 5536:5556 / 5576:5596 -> 5564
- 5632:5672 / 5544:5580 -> 5594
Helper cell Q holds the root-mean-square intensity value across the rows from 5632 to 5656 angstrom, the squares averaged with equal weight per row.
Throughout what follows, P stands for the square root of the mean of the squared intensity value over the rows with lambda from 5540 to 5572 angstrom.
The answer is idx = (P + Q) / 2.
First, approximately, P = 16.6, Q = 16.45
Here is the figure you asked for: 16.5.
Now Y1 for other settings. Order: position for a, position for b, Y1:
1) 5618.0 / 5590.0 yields 594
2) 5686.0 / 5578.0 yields 613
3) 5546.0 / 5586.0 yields 669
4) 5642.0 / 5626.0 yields 698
